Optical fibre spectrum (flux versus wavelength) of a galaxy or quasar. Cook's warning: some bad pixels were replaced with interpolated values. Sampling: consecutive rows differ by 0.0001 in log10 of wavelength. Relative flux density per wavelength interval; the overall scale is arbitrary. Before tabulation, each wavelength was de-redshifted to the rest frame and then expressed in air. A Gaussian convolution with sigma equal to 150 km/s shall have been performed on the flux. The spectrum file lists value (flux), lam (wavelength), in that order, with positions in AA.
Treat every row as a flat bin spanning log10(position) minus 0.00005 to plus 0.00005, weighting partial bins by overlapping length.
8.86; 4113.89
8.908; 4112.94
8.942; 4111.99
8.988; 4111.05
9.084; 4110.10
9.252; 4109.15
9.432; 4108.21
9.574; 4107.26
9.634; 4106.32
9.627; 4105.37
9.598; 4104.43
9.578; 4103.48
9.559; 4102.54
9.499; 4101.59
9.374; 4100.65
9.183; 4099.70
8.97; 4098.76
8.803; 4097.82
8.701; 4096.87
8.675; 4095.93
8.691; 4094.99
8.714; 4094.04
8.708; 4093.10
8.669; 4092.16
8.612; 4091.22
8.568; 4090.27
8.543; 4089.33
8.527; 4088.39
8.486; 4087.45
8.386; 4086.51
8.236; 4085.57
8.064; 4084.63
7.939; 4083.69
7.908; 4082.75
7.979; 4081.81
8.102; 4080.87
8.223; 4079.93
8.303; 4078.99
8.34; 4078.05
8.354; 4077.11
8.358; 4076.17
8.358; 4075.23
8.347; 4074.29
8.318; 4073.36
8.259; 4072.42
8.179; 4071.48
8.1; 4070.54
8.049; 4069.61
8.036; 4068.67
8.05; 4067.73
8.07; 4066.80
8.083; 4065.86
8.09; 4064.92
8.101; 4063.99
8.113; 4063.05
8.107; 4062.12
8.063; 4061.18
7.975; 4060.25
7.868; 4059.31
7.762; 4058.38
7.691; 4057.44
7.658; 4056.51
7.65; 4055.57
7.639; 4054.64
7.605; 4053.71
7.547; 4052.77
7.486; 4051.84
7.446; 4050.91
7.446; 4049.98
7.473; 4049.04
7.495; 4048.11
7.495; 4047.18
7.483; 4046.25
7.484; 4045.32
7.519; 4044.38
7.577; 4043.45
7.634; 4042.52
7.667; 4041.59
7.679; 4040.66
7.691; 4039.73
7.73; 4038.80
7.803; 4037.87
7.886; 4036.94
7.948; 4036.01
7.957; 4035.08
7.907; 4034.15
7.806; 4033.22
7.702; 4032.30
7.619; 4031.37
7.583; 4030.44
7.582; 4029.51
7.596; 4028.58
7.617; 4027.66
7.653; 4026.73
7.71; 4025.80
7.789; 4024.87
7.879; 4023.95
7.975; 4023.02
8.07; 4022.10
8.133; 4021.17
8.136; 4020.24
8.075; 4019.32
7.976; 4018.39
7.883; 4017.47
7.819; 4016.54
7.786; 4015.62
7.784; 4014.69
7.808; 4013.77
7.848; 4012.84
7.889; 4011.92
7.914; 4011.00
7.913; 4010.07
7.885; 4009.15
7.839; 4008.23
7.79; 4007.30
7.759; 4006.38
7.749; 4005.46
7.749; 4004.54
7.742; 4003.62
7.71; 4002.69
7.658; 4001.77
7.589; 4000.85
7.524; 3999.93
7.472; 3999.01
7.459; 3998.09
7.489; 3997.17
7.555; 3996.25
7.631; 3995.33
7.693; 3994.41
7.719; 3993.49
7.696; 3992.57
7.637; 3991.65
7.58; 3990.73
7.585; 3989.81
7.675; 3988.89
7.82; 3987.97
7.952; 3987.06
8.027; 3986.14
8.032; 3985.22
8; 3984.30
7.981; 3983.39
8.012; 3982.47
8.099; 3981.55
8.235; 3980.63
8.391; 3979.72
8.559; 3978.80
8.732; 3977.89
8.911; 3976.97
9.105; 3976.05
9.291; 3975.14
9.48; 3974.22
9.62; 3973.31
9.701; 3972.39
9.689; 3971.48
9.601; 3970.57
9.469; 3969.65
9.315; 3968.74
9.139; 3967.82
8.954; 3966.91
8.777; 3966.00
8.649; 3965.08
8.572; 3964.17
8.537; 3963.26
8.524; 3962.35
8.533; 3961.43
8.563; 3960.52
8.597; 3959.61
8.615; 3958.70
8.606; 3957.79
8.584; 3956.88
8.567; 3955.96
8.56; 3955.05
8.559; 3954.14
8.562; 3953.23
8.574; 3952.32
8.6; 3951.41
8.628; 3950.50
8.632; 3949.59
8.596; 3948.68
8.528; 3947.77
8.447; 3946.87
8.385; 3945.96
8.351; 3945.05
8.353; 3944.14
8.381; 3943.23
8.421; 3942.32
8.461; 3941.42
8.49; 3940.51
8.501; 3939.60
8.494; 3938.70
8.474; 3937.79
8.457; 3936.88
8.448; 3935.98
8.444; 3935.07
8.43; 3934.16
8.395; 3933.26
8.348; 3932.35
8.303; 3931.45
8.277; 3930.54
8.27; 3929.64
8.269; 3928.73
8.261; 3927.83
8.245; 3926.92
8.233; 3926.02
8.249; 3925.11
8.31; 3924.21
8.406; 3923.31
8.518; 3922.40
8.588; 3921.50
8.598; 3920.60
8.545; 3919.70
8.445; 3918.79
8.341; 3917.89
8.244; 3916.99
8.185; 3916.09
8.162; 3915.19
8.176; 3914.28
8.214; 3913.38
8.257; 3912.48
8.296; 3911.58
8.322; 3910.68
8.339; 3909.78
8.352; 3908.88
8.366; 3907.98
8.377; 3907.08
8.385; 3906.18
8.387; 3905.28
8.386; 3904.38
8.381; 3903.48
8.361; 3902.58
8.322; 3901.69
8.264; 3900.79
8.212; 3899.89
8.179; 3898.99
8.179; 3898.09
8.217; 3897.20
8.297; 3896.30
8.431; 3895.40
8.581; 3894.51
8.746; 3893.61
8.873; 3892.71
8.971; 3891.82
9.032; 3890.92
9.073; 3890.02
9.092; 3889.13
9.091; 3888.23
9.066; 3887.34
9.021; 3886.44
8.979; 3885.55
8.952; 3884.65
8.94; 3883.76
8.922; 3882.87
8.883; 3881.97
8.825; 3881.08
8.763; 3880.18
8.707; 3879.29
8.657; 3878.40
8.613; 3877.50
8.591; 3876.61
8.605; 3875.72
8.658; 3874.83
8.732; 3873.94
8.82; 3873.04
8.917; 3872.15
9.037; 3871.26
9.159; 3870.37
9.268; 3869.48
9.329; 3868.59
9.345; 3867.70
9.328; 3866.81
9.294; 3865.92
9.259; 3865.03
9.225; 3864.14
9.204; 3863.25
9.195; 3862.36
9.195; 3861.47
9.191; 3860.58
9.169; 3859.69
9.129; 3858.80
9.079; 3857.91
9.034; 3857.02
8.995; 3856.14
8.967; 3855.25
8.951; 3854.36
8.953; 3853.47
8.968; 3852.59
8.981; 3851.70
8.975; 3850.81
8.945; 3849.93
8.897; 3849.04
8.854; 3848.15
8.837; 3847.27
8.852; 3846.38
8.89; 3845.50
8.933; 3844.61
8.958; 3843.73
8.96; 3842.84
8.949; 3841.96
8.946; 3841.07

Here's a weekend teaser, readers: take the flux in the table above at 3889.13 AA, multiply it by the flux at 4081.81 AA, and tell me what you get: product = 72.5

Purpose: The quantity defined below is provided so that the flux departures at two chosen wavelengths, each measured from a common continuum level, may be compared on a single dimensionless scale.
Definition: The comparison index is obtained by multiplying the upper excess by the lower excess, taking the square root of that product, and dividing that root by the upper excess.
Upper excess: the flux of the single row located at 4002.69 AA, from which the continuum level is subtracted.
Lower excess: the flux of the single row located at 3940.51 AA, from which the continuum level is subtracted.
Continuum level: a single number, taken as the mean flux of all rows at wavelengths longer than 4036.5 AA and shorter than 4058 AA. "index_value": 2.8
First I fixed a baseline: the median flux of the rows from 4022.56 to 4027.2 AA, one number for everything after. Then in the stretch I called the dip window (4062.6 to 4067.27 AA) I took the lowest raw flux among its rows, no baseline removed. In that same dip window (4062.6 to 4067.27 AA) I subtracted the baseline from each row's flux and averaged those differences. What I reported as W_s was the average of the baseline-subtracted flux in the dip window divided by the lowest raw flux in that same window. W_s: 0.037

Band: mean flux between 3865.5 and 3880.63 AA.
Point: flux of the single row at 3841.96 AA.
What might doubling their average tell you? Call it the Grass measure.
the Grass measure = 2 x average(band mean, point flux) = 17.9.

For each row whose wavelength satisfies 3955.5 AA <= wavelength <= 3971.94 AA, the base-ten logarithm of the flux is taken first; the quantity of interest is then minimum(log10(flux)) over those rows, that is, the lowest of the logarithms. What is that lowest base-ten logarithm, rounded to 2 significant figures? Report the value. 0.93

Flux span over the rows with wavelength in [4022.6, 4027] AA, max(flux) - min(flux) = 0.32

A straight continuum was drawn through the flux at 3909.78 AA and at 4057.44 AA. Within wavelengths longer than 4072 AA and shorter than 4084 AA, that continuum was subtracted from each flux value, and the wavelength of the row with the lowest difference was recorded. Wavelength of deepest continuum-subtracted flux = 4082.75 AA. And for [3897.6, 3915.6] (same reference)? 3898.09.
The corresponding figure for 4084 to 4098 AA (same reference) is 4084.63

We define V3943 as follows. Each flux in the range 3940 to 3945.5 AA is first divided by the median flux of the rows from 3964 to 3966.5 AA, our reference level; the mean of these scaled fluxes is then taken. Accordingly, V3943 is 0.97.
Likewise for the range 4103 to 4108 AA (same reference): 1.11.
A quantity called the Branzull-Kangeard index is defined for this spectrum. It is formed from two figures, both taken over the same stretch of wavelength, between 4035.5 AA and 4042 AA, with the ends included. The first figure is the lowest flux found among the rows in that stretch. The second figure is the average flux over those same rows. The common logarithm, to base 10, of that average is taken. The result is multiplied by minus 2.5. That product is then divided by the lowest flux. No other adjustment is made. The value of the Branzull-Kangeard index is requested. -0.290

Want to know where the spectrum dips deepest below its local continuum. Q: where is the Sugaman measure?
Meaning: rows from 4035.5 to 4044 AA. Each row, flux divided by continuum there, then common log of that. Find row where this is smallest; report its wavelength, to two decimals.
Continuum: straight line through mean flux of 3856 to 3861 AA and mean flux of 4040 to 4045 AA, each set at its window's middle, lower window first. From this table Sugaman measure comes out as 4043.45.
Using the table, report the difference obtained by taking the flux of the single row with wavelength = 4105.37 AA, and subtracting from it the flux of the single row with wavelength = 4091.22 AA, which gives 1.0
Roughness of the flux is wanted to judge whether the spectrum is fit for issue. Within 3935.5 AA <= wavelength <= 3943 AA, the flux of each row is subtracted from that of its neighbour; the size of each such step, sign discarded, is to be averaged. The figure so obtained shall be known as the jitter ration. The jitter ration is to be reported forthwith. 0.02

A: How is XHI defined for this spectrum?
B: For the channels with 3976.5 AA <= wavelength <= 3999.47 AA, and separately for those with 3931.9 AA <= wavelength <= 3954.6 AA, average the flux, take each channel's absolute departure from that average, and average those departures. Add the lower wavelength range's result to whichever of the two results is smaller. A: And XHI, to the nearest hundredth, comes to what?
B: 0.14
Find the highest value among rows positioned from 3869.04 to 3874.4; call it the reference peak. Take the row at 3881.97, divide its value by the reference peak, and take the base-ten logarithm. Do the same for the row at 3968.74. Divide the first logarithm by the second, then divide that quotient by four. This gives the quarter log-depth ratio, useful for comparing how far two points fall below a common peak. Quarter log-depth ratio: -2.1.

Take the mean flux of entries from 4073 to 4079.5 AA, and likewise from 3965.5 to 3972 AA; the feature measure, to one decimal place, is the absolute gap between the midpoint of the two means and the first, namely 0.5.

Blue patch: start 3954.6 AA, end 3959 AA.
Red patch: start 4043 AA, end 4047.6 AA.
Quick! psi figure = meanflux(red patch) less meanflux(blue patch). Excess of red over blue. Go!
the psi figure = -1.1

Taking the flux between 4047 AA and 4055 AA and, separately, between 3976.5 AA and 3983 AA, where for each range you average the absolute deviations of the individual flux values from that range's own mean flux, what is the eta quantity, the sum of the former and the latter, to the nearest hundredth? 0.32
